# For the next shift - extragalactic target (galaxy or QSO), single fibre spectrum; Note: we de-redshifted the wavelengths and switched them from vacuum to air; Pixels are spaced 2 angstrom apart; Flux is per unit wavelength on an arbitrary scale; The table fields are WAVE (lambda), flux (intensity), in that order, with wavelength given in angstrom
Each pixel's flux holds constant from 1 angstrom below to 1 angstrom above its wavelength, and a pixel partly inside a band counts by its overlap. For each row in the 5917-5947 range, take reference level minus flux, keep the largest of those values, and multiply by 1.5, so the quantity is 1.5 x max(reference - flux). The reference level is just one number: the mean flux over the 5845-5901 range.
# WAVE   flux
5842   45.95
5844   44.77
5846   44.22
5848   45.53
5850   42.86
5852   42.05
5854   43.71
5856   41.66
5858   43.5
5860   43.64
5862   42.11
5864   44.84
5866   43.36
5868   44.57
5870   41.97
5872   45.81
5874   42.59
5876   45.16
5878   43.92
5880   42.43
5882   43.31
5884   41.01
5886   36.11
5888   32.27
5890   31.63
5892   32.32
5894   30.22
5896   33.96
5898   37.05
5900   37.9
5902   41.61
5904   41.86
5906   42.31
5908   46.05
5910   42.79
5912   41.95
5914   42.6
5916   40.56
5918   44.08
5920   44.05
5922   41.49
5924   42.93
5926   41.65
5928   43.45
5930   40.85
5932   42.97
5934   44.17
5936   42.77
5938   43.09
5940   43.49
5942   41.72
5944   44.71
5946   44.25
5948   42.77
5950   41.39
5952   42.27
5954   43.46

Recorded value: -0.2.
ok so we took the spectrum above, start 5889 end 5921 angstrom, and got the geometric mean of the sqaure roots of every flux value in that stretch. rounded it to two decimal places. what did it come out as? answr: 6.25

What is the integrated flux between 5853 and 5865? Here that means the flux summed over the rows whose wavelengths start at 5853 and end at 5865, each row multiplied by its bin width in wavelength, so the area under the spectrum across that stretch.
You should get 519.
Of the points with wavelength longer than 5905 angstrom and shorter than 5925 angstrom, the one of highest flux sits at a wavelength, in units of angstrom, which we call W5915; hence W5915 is 5908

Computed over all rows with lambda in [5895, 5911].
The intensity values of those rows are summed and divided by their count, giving 40.4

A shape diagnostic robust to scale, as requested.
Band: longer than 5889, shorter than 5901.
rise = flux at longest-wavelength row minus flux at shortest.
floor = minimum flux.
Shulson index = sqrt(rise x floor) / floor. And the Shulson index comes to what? 0.455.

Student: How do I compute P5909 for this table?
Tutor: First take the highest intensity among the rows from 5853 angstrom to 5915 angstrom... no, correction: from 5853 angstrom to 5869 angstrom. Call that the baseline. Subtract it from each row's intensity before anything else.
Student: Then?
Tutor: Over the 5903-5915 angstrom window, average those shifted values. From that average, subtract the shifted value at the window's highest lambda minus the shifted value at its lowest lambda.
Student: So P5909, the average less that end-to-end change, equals -2.7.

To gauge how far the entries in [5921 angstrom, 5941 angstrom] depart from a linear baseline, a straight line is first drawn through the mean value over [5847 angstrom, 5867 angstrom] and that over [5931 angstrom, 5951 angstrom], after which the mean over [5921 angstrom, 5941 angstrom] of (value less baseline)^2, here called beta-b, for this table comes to 1.2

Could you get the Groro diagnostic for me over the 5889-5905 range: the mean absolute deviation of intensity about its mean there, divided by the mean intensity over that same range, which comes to 0.11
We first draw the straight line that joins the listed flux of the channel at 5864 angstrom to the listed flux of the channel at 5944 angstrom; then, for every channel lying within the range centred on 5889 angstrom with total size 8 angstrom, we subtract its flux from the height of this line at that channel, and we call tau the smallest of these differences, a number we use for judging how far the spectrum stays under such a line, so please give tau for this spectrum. 8.7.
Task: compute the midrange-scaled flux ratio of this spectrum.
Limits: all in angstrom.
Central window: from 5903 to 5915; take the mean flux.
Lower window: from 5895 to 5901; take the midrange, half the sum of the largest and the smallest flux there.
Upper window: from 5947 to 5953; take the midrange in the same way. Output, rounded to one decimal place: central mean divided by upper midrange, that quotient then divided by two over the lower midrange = 18.3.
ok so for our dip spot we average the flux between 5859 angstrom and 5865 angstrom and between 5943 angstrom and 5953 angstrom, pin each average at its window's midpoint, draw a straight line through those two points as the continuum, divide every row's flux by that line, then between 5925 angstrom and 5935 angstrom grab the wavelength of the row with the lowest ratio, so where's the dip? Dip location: 5930 angstrom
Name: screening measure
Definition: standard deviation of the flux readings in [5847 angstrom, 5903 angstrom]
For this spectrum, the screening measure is 5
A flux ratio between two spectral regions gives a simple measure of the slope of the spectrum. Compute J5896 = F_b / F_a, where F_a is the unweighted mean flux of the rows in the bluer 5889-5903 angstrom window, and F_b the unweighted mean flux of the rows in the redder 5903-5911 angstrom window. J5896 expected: 1.24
